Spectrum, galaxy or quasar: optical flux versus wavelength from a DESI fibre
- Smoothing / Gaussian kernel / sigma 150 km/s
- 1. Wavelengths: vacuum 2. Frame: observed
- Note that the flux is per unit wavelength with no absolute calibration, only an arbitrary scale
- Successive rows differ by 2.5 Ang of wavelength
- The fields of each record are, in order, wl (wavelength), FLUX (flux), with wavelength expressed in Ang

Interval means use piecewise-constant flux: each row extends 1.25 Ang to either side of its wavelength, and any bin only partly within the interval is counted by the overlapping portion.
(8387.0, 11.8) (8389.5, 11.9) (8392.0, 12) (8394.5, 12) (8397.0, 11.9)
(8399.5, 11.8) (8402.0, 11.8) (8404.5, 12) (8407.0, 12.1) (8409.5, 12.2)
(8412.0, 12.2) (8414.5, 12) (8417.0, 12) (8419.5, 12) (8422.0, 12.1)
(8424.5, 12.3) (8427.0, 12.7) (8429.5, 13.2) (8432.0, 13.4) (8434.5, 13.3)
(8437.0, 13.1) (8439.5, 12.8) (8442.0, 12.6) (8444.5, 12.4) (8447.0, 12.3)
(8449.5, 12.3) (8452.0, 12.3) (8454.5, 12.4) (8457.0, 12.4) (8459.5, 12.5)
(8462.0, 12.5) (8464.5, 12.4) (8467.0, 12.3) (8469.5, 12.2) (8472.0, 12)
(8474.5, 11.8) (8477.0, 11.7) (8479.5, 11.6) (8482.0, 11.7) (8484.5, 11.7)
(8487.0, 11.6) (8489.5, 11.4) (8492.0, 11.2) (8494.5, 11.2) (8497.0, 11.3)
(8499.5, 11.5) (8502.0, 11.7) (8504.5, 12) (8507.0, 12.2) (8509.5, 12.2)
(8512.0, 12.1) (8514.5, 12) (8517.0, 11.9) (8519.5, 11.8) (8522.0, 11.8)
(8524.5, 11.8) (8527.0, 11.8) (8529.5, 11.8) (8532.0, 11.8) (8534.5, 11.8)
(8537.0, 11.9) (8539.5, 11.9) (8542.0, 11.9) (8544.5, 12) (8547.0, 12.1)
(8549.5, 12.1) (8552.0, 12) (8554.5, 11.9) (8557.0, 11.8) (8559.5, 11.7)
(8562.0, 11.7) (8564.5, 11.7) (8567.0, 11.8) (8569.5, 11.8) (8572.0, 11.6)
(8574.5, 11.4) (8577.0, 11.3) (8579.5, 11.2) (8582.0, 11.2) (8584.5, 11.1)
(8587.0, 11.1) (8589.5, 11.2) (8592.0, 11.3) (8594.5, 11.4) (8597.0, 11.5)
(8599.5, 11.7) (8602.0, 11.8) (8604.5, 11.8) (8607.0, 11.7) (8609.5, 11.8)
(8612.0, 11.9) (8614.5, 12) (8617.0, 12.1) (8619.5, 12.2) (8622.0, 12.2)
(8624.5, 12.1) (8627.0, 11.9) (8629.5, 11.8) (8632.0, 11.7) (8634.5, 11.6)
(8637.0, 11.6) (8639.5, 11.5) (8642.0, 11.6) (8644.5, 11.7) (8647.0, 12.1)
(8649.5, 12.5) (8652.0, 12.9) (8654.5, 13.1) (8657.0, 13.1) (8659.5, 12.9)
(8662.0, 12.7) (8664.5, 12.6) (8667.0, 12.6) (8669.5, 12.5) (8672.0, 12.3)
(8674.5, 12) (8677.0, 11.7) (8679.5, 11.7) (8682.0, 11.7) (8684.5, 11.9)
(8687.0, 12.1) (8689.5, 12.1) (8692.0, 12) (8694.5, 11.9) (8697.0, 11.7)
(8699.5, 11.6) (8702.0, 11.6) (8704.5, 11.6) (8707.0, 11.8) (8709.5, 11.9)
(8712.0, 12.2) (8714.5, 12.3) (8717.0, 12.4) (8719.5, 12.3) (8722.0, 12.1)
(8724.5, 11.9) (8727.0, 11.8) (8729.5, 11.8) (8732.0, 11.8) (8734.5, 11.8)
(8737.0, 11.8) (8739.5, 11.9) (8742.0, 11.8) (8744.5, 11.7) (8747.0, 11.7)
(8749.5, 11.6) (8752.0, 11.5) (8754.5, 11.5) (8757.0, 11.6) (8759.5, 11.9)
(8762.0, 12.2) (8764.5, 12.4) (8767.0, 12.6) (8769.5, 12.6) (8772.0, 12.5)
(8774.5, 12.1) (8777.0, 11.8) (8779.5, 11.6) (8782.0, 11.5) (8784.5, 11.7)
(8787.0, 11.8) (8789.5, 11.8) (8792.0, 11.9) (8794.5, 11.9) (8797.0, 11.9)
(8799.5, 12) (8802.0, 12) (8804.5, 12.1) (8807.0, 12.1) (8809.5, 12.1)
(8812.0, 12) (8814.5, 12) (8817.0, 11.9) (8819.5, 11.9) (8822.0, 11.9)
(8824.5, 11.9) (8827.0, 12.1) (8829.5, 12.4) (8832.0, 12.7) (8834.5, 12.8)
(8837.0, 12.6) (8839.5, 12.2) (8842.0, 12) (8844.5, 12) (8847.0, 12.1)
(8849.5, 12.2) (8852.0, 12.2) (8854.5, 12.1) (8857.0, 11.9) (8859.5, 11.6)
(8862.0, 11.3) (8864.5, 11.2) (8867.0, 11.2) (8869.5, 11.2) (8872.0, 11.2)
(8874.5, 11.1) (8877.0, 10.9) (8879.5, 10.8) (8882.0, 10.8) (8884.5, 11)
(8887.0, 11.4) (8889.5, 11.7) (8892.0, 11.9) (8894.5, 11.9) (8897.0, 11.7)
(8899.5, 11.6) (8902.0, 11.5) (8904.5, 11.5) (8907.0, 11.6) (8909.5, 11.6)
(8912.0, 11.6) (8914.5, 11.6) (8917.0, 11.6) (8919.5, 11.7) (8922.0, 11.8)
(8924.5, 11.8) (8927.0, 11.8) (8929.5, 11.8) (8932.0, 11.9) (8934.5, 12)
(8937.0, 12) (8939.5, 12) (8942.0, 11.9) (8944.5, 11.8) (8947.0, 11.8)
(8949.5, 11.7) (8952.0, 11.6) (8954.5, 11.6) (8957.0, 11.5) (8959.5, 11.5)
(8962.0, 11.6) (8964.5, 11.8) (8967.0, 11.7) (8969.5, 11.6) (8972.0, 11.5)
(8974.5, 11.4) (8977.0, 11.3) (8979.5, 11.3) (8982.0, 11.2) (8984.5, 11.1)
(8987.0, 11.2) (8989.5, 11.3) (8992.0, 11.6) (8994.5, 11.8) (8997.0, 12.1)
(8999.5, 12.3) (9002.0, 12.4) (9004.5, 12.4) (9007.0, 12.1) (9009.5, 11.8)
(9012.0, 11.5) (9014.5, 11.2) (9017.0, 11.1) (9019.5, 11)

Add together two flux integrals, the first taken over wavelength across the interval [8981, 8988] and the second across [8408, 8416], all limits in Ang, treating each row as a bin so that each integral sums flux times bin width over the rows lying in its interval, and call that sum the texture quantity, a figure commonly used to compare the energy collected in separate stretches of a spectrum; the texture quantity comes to 175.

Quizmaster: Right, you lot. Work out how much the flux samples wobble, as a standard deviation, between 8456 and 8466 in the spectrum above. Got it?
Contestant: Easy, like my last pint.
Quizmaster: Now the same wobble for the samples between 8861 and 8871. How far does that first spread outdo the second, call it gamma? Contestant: 0.01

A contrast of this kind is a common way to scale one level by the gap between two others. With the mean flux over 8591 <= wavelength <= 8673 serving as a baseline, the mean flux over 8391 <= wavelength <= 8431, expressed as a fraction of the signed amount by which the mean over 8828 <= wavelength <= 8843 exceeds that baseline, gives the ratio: 32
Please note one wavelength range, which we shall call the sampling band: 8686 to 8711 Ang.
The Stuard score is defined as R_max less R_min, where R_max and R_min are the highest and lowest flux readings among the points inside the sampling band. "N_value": 0.50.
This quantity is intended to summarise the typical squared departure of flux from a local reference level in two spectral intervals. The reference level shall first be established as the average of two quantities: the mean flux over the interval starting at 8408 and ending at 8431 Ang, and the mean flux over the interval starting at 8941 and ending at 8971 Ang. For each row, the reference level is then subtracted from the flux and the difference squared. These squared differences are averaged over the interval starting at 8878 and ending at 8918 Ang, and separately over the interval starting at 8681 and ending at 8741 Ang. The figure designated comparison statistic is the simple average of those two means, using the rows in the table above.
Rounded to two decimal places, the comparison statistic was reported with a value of 0.21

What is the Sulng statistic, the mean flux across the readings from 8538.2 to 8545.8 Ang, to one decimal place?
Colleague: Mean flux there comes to 11.9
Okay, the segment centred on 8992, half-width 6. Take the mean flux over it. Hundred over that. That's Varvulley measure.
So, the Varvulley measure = 8.62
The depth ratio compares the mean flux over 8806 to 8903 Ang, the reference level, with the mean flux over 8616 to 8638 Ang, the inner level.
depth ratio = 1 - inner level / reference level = -0.01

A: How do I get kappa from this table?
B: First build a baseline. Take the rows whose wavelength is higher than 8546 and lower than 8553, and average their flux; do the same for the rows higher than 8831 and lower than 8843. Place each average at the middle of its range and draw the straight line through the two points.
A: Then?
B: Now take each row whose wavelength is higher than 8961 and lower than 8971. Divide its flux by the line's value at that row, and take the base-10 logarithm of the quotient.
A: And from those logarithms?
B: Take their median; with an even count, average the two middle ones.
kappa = -0.035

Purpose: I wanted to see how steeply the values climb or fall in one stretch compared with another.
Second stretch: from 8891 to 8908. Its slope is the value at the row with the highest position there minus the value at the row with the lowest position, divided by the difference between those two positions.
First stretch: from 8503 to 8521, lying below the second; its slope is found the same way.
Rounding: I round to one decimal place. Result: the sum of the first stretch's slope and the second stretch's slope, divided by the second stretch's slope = 1.7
